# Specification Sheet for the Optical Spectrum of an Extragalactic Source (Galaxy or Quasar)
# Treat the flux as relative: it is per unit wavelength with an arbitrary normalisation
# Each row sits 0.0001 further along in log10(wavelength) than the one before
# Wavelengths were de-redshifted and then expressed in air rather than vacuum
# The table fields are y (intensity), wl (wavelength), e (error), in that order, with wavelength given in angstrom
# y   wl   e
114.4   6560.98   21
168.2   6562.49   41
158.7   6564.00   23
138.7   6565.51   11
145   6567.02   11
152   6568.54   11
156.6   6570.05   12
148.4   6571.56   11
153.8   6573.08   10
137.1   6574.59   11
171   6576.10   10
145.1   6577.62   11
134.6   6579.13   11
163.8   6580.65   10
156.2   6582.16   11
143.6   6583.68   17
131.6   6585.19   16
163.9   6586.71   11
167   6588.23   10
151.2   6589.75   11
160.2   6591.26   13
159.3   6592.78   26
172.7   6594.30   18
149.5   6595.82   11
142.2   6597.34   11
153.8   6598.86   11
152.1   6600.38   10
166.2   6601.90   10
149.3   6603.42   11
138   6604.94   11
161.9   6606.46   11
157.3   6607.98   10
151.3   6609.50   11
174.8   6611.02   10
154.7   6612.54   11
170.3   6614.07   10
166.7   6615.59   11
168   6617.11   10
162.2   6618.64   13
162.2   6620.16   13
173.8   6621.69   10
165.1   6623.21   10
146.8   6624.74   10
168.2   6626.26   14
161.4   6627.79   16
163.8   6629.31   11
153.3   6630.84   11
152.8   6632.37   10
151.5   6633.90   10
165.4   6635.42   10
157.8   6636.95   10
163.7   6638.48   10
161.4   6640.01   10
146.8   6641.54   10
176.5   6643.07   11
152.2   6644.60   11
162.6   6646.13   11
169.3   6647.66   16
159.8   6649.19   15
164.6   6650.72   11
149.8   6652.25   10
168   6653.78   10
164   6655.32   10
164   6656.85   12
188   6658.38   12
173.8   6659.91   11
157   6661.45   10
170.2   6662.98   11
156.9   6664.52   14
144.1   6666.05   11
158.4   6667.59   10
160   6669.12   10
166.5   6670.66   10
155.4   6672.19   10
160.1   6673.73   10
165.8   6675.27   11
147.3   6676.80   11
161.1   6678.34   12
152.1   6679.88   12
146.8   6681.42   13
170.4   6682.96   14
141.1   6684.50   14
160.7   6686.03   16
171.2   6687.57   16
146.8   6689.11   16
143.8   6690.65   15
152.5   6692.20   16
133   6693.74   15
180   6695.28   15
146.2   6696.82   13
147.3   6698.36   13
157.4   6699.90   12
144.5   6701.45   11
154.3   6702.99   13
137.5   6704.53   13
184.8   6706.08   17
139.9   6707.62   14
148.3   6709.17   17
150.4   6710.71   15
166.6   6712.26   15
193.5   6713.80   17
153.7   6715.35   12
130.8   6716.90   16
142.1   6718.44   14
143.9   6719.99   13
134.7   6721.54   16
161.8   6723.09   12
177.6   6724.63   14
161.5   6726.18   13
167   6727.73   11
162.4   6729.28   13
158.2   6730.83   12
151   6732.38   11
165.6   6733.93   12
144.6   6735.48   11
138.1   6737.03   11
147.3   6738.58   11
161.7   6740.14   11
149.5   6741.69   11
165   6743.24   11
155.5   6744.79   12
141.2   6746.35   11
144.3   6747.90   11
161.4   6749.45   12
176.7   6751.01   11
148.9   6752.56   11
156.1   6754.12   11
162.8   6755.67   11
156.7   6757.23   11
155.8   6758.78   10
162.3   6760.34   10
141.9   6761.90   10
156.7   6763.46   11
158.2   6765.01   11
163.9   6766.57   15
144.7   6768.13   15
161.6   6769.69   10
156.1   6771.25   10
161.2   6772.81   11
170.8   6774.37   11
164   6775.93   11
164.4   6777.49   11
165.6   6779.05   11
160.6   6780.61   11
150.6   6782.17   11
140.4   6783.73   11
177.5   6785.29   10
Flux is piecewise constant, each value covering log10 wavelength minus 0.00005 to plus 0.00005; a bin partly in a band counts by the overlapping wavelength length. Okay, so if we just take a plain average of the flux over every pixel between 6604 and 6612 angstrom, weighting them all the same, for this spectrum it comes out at 157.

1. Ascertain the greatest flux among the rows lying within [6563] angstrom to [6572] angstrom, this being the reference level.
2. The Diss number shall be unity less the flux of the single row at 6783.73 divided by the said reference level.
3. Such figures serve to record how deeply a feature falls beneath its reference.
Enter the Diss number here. 0.115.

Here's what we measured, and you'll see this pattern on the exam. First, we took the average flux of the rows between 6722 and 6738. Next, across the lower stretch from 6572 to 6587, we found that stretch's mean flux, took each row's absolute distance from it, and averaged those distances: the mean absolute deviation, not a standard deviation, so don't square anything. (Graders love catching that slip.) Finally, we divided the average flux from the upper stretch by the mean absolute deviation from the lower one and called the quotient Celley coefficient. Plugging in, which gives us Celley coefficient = 13.6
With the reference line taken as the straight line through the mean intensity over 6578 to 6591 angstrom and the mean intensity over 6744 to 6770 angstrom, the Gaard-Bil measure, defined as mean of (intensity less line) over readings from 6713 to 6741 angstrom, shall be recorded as 0.3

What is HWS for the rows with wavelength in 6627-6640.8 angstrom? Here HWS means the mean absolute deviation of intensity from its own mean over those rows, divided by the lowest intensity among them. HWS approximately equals 0.030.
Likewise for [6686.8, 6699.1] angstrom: 0.086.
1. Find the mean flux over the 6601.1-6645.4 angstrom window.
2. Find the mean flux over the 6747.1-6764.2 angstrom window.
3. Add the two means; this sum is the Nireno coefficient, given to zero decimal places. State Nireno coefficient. 317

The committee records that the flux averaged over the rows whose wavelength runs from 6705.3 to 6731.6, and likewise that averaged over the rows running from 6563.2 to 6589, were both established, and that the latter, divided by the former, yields 0.96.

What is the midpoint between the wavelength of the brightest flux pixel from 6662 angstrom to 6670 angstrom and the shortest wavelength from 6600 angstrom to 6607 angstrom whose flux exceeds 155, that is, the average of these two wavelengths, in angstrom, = 6632.4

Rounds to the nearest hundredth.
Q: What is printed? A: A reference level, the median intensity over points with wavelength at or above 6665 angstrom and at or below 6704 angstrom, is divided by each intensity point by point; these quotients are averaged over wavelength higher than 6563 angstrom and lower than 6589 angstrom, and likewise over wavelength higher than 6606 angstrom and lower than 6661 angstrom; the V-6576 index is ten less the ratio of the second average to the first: 9.07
